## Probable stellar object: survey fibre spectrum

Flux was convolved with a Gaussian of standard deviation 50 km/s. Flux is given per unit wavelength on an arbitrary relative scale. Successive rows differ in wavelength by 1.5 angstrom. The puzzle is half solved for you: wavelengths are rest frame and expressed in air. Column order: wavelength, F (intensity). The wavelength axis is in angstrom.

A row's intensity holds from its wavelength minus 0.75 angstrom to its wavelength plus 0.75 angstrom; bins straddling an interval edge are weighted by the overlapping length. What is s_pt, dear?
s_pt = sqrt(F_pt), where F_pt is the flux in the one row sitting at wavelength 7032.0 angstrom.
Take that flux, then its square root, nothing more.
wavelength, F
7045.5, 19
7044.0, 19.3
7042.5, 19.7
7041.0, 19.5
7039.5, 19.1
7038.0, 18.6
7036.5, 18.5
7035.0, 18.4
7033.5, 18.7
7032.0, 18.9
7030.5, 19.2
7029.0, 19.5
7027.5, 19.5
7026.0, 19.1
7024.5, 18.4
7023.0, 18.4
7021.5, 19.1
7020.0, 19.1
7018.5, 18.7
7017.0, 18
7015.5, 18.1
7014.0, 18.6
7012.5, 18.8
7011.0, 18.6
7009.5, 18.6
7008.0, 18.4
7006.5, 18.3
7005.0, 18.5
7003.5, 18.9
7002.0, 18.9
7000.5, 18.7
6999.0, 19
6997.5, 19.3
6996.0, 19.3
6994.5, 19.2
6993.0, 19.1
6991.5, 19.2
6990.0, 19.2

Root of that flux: 4.347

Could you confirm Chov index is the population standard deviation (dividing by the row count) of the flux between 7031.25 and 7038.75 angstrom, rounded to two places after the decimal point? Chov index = 0.17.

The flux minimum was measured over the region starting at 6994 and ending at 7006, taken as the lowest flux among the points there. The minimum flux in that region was 18.5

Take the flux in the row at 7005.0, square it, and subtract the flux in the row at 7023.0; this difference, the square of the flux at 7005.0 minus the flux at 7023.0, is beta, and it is 324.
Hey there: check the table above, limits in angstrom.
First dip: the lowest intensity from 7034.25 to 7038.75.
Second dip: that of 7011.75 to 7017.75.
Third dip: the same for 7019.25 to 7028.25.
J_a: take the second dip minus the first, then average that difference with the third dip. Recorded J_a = 9.0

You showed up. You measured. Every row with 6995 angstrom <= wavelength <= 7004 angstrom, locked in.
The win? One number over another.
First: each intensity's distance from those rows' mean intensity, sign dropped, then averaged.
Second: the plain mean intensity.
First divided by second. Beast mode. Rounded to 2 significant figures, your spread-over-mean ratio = 0.0099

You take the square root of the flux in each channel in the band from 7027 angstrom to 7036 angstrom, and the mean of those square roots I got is 4.36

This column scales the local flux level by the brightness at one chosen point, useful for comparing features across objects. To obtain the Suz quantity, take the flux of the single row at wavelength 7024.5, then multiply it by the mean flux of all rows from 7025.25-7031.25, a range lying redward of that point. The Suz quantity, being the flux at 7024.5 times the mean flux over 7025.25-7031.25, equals 356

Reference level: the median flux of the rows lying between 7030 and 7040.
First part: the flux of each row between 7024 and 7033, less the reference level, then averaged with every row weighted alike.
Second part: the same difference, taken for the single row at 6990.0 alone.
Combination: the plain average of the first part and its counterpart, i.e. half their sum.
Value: 0.45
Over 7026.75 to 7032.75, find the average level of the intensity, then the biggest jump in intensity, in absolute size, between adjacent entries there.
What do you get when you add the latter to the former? 19.6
